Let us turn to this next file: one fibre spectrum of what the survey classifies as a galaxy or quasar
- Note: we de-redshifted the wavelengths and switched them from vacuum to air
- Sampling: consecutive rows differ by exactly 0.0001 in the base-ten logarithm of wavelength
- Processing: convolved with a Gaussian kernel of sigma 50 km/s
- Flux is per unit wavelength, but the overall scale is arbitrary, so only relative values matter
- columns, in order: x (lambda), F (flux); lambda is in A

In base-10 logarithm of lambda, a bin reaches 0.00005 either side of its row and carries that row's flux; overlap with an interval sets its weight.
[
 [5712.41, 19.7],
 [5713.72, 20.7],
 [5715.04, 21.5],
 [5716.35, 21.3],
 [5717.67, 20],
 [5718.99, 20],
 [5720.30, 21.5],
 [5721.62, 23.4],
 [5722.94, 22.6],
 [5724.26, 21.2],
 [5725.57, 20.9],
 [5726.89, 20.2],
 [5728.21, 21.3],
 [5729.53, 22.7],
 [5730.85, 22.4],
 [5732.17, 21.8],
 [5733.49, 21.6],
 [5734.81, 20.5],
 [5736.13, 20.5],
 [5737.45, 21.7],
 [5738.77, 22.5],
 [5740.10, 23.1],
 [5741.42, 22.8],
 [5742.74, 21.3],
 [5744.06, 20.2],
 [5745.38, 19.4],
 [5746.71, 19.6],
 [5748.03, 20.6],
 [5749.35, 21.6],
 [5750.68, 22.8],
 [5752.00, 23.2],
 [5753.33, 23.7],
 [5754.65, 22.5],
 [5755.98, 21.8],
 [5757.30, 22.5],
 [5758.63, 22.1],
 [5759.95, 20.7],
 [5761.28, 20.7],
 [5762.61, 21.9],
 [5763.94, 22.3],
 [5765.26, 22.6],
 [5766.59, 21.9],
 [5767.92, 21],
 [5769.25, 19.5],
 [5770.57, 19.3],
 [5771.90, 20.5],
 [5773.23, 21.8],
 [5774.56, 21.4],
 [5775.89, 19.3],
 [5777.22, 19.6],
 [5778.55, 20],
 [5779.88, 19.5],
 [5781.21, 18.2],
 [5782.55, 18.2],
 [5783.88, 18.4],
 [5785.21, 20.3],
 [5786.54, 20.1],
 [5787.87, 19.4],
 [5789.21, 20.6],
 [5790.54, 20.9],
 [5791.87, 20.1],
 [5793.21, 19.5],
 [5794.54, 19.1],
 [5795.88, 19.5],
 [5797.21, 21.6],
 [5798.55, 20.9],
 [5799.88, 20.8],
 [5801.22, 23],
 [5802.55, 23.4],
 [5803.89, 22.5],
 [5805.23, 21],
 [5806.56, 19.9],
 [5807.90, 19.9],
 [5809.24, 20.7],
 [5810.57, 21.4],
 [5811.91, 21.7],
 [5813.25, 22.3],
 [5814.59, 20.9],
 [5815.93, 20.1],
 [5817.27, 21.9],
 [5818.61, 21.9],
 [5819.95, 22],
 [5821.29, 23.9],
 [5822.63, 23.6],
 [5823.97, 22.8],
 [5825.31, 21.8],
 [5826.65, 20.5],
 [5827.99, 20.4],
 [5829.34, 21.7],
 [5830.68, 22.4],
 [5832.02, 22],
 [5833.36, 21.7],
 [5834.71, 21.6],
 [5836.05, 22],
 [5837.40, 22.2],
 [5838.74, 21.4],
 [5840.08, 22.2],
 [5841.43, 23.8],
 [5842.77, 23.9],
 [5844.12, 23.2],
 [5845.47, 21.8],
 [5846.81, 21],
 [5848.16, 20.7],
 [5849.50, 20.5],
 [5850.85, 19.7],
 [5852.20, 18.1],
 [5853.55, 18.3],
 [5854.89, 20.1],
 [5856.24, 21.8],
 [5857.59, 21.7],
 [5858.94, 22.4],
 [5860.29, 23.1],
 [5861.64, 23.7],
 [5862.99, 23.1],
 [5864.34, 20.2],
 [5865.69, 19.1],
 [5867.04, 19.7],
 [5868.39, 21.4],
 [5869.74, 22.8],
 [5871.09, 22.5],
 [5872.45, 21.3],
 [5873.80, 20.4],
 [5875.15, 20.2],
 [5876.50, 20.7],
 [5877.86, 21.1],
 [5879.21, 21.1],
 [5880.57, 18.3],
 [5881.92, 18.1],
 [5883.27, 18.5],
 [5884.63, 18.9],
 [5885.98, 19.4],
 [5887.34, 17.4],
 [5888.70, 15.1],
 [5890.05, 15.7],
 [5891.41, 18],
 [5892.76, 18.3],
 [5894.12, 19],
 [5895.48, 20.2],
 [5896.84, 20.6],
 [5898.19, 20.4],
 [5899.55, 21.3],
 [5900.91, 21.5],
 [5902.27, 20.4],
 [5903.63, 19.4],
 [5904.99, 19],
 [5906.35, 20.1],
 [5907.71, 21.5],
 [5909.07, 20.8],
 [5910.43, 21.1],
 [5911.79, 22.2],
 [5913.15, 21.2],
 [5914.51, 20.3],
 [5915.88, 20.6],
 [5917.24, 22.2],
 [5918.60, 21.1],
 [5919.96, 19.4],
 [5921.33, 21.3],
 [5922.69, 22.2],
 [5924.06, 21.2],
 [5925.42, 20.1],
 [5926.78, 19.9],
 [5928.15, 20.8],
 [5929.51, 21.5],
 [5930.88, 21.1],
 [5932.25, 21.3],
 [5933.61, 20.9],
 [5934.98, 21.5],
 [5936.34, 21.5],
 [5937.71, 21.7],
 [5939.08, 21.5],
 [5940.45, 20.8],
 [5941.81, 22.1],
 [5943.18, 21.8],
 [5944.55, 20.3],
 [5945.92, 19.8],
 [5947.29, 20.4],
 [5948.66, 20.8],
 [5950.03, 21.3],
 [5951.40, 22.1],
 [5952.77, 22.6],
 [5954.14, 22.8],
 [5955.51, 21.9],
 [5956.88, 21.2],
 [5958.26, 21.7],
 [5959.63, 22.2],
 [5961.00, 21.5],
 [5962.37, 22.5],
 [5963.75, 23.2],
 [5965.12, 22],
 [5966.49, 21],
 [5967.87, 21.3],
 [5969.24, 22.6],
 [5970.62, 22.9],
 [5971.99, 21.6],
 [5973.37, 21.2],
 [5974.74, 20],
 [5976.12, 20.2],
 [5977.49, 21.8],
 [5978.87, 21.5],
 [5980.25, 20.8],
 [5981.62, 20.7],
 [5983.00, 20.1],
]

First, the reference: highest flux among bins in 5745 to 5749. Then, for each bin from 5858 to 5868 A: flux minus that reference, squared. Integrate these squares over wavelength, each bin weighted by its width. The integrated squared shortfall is 39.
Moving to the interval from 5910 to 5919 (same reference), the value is 8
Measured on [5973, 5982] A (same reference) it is 4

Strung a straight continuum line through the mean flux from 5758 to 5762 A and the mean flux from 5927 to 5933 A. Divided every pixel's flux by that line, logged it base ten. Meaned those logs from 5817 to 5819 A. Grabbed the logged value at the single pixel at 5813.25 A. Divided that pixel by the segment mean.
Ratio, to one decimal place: 1.5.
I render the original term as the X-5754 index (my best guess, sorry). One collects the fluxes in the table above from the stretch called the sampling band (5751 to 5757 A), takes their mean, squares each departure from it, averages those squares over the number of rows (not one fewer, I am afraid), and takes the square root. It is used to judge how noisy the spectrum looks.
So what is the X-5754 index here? 0.72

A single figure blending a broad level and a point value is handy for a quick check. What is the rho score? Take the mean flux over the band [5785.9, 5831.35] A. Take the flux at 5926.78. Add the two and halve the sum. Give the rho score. 20.6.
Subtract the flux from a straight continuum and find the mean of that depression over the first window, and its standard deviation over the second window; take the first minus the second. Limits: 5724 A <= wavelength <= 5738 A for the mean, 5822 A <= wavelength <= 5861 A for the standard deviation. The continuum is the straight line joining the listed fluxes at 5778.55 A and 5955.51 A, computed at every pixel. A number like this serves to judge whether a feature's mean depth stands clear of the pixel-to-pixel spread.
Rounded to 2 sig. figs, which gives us -3.3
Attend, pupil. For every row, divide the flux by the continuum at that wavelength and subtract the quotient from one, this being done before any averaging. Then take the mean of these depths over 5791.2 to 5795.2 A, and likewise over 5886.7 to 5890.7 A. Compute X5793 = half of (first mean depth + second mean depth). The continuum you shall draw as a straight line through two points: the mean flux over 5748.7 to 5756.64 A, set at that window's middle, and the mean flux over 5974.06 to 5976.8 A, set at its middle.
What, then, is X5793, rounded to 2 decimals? 0.18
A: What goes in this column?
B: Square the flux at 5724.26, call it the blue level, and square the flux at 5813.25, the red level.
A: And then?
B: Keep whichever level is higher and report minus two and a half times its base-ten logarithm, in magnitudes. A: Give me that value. -6.74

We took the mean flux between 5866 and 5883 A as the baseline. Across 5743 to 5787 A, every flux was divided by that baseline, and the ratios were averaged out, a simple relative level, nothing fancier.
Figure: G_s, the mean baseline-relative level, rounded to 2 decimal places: 1.01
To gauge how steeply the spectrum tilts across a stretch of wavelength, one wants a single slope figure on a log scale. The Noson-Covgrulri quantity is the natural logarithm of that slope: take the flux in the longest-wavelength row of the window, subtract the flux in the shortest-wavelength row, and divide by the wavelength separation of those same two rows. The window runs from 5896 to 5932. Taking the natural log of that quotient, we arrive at -4.2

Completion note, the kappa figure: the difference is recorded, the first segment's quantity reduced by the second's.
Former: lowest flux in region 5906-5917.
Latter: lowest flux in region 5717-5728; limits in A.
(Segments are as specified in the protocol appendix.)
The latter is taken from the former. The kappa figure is 0.1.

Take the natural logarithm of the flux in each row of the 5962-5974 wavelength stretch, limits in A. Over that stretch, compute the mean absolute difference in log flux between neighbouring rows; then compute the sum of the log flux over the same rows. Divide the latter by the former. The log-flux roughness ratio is 757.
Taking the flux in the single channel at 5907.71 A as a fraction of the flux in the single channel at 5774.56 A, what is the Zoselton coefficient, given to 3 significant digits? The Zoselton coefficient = 1.00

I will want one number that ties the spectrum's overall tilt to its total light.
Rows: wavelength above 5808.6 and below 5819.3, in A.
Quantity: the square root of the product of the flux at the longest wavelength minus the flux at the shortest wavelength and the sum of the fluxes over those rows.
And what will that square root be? 14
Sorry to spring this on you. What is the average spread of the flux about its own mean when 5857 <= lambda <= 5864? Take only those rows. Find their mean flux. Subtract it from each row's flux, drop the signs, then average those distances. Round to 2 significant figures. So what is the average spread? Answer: 0.60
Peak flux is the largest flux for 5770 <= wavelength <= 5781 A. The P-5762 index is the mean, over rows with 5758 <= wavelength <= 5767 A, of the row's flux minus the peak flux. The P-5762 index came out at -0.06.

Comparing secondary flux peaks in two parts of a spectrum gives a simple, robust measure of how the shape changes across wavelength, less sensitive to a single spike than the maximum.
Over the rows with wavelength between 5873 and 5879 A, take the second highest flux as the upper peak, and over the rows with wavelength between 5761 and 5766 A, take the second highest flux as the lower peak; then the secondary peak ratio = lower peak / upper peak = 1.08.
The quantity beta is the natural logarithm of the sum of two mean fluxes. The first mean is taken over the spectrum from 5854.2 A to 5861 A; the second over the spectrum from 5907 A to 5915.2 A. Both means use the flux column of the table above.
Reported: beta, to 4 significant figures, 3.761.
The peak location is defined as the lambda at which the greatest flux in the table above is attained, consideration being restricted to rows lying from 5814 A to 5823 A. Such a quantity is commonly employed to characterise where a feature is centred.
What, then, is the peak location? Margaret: 5821.29 A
